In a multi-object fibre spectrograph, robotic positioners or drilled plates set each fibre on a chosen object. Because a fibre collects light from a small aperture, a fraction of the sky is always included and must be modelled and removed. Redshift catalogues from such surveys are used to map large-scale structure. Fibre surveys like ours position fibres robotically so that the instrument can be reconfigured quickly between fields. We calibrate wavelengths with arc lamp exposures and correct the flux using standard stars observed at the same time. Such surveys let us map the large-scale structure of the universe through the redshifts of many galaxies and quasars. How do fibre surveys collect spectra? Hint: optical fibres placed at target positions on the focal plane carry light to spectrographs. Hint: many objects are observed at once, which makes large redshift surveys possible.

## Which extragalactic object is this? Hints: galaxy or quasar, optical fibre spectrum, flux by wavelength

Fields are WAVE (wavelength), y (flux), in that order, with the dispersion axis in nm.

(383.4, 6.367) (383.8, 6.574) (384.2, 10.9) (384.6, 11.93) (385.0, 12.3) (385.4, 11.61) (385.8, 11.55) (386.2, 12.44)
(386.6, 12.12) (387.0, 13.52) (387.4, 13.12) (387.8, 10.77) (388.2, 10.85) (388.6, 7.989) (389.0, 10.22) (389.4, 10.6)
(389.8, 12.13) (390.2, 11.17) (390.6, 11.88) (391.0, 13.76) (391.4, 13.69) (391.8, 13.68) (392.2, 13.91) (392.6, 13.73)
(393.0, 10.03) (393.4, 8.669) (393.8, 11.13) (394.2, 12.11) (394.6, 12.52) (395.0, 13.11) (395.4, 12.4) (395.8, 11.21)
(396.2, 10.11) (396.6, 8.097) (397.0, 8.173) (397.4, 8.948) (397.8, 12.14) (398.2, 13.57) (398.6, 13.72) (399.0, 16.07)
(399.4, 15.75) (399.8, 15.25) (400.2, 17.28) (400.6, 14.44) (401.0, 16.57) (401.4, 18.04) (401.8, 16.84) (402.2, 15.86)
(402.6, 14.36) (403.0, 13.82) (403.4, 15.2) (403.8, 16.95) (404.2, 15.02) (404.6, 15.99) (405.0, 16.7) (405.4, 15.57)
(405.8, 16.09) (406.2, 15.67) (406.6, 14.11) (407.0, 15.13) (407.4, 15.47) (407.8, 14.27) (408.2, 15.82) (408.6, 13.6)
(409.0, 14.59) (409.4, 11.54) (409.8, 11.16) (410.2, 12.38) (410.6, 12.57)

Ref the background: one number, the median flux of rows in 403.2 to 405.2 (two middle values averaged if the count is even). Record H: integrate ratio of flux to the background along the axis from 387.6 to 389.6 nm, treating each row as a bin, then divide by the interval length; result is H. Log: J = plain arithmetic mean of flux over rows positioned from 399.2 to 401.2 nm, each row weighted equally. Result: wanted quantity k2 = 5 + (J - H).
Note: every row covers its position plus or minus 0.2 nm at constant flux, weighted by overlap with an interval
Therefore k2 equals 20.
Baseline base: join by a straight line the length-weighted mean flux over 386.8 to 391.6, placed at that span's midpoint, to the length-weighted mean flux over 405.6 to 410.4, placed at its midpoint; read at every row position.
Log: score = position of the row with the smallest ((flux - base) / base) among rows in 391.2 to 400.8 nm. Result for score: 396.6 nm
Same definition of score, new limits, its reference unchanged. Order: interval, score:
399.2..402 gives 400.6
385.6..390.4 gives 388.6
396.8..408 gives 397.0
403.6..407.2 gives 406.6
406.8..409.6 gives 409.4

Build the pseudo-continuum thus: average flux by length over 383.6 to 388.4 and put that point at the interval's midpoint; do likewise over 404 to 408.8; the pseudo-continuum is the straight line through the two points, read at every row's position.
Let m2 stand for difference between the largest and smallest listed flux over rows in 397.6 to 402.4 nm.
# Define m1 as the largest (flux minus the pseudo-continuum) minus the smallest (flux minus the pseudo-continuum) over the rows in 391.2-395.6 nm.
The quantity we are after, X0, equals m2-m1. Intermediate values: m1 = 5.5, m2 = 5.90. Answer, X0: 0.4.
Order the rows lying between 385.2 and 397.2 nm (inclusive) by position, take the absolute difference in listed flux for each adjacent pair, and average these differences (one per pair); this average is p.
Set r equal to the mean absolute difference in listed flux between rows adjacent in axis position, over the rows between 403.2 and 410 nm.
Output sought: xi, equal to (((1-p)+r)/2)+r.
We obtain 1.81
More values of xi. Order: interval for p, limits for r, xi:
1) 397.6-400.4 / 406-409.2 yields 1.84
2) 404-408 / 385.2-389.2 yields 1.83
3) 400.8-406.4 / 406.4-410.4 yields 1.94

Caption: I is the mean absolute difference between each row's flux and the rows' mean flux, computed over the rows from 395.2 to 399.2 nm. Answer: 2.1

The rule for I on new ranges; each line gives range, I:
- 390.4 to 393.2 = 1.1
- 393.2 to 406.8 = 2.3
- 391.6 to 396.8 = 1.6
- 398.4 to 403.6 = 1.1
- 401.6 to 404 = 1.0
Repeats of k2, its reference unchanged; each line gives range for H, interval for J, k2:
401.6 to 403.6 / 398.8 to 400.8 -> 20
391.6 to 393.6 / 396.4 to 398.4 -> 14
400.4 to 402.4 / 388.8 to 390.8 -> 15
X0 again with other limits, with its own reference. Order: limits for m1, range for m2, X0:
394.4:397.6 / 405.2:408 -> -3.3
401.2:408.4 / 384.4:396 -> 1.0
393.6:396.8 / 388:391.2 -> 0.5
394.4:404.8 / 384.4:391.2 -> -3.3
